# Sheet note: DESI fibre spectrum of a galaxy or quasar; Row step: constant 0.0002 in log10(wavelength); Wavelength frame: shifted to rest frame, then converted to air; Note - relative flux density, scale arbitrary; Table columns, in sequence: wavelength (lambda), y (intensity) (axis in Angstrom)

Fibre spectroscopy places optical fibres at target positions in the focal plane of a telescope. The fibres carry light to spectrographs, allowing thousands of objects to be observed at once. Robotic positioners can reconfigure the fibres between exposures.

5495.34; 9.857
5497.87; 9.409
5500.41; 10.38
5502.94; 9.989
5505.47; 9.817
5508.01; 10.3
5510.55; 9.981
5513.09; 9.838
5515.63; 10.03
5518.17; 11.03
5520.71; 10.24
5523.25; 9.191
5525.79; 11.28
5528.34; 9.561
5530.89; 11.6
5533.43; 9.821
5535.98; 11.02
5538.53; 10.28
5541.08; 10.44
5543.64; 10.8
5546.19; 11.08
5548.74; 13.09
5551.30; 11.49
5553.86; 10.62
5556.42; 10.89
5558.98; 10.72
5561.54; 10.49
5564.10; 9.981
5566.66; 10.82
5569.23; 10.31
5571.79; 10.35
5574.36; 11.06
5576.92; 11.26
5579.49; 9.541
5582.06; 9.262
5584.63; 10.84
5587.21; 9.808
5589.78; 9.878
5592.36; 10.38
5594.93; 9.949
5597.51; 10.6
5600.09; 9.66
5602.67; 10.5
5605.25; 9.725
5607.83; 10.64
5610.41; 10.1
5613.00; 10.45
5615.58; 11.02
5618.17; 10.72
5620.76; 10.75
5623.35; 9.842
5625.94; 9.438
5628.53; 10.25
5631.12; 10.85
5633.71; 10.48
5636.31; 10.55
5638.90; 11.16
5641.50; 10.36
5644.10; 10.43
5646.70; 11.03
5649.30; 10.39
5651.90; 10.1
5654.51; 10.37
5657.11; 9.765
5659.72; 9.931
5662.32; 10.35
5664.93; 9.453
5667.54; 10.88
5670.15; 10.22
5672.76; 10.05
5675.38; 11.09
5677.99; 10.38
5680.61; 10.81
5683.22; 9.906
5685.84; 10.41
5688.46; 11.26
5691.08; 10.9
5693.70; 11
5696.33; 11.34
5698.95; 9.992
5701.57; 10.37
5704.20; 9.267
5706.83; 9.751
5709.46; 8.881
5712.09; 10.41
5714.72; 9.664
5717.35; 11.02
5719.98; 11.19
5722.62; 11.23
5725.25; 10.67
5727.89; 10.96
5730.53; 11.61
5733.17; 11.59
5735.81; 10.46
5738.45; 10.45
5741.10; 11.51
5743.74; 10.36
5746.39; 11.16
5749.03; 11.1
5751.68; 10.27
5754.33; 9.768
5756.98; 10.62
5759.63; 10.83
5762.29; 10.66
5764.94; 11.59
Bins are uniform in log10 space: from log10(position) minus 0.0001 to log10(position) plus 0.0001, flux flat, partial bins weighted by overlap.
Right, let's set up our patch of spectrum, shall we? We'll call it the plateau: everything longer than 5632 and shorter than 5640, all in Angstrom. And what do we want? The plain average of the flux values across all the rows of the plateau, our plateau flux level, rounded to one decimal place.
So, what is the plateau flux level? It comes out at 10.7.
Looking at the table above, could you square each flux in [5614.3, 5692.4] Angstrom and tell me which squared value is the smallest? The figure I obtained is 89.1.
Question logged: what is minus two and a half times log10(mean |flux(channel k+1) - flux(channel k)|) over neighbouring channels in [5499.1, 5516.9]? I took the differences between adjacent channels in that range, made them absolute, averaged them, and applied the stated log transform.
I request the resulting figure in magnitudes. 1.37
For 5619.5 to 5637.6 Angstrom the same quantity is 0.69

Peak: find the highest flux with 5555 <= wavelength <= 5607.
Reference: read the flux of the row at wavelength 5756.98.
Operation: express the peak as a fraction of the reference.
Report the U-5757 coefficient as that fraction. 1.06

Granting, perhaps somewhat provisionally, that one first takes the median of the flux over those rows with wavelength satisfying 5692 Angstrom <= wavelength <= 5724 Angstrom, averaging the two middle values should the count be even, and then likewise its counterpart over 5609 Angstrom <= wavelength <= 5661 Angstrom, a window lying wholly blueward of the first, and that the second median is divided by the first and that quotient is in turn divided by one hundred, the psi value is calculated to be 0.0100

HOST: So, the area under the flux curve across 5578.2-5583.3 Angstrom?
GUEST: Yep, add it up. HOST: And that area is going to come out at 48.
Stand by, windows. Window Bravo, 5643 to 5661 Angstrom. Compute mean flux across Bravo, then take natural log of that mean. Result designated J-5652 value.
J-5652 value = 2.33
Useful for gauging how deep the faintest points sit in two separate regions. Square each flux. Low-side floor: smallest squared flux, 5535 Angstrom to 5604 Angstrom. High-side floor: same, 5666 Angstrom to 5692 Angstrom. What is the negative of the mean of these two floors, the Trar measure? -92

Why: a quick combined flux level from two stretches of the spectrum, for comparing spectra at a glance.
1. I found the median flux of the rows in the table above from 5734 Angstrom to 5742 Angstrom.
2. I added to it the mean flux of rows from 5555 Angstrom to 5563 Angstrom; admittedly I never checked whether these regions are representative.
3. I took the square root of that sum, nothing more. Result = 4.60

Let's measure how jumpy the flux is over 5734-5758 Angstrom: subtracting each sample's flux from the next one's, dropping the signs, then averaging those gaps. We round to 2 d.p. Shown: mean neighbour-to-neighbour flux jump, 0.66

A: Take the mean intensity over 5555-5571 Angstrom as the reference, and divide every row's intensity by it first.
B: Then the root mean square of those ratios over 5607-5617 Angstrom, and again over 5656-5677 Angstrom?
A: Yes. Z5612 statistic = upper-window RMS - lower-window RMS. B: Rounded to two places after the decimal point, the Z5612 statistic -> -0.03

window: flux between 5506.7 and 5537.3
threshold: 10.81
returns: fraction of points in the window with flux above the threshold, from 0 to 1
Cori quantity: 0.33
